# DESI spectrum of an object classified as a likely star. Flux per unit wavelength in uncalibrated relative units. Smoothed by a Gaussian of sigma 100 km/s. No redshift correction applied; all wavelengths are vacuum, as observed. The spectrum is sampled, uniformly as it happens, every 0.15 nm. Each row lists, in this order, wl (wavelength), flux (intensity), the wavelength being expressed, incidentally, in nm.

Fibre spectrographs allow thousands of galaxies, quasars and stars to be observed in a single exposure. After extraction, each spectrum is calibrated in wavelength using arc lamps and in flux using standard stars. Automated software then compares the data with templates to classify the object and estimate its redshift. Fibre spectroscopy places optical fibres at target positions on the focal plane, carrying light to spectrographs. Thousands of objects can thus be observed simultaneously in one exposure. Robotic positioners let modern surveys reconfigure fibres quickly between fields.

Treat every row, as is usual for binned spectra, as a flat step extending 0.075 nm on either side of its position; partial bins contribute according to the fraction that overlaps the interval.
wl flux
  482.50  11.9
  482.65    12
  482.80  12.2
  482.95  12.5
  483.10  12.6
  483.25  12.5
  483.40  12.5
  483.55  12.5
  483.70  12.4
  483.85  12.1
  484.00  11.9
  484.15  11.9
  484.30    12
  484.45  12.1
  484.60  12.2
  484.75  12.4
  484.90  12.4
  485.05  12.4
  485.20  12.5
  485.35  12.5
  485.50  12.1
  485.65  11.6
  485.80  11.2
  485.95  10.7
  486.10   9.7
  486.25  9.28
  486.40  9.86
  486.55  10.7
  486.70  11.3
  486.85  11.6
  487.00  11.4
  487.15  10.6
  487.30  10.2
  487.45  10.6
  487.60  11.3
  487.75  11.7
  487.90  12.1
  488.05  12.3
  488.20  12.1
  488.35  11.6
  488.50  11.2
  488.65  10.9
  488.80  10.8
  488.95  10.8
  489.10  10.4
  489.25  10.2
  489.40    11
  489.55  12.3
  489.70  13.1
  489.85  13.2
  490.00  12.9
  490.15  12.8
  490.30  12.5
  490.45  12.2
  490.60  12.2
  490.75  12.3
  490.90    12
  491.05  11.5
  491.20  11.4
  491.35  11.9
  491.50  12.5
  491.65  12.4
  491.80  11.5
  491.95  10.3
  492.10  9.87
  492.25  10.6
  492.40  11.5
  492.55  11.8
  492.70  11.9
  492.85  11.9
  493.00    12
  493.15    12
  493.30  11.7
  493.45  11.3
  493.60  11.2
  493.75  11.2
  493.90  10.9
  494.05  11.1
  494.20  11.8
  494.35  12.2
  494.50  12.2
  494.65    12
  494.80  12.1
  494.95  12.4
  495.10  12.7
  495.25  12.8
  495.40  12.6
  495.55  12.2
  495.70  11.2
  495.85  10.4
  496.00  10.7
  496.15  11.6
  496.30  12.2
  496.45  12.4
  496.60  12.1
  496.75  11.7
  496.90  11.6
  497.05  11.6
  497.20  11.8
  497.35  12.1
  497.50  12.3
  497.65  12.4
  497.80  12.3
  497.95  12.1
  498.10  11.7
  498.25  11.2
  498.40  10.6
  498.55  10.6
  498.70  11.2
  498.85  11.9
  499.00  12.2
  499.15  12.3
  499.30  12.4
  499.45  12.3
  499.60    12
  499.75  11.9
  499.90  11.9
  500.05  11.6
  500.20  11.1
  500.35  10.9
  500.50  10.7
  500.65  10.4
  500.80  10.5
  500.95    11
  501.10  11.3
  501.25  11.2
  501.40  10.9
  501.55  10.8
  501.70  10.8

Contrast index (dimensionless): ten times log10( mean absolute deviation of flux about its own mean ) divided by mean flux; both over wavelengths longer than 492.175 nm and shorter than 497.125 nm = -0.27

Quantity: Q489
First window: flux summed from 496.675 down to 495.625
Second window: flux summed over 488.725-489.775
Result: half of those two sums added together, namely 80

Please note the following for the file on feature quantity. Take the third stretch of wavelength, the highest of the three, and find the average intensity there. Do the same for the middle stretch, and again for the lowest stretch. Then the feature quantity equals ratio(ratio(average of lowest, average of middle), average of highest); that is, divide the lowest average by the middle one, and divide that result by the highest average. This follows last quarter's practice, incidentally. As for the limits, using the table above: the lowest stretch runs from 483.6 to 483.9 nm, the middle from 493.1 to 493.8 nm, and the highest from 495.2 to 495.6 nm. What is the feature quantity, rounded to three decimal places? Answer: 0.085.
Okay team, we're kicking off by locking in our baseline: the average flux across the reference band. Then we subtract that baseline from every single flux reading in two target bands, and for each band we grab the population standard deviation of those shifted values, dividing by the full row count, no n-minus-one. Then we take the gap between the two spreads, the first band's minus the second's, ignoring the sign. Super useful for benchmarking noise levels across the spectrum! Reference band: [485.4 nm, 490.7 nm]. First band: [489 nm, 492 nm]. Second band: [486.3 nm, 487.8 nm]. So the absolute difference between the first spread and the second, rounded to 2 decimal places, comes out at 0.29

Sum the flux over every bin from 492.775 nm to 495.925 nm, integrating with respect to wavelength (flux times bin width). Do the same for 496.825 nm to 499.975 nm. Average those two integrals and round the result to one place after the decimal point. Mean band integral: 37.2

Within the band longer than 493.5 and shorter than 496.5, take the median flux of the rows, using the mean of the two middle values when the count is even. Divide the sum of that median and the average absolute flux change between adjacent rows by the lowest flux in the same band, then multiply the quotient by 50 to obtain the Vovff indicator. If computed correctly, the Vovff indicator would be 59.7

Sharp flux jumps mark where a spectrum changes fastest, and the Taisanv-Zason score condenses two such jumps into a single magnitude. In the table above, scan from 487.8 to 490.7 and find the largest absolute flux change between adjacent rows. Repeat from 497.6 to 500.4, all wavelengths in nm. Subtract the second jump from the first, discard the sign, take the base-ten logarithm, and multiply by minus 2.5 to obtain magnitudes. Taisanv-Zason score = 0.55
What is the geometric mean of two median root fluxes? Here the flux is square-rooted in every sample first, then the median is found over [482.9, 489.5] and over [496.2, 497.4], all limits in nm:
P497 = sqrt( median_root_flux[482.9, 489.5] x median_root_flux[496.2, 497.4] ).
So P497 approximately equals 3.43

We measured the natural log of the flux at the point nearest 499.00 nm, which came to 2.50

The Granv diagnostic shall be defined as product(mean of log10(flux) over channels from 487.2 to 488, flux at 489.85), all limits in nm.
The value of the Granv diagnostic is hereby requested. 13.8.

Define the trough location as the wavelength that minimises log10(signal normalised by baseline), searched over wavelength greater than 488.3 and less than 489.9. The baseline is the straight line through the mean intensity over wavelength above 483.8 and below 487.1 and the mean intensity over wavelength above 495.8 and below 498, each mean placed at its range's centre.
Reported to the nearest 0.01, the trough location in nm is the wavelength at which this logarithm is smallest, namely 489.25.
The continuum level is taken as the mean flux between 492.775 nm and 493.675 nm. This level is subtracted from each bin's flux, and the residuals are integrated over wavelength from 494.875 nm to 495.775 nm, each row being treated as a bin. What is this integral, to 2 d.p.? 0.57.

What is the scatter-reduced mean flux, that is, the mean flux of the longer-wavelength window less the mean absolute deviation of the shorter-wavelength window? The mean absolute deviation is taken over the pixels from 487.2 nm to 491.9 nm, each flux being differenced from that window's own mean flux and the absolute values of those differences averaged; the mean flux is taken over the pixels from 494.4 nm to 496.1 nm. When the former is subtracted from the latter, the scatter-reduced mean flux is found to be 11.2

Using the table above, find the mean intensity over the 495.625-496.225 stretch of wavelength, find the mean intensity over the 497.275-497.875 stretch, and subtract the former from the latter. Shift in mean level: 1.30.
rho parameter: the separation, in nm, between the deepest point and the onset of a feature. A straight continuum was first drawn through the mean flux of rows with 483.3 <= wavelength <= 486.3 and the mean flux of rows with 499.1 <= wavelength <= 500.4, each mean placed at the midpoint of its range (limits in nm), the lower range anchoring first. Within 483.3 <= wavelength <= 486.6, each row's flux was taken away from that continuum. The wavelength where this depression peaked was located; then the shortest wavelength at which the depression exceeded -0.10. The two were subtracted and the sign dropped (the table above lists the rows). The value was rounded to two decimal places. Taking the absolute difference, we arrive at 2.25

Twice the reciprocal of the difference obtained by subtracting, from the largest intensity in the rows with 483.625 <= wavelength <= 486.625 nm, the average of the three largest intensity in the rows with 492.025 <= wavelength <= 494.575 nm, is 5.5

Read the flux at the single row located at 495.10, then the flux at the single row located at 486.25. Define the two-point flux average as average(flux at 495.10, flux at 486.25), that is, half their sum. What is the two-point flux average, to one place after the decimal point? 11.0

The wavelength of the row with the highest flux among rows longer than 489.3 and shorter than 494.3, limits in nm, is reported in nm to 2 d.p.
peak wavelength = 489.85 nm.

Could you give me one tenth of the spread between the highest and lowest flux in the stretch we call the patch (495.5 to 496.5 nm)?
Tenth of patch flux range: 0.20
